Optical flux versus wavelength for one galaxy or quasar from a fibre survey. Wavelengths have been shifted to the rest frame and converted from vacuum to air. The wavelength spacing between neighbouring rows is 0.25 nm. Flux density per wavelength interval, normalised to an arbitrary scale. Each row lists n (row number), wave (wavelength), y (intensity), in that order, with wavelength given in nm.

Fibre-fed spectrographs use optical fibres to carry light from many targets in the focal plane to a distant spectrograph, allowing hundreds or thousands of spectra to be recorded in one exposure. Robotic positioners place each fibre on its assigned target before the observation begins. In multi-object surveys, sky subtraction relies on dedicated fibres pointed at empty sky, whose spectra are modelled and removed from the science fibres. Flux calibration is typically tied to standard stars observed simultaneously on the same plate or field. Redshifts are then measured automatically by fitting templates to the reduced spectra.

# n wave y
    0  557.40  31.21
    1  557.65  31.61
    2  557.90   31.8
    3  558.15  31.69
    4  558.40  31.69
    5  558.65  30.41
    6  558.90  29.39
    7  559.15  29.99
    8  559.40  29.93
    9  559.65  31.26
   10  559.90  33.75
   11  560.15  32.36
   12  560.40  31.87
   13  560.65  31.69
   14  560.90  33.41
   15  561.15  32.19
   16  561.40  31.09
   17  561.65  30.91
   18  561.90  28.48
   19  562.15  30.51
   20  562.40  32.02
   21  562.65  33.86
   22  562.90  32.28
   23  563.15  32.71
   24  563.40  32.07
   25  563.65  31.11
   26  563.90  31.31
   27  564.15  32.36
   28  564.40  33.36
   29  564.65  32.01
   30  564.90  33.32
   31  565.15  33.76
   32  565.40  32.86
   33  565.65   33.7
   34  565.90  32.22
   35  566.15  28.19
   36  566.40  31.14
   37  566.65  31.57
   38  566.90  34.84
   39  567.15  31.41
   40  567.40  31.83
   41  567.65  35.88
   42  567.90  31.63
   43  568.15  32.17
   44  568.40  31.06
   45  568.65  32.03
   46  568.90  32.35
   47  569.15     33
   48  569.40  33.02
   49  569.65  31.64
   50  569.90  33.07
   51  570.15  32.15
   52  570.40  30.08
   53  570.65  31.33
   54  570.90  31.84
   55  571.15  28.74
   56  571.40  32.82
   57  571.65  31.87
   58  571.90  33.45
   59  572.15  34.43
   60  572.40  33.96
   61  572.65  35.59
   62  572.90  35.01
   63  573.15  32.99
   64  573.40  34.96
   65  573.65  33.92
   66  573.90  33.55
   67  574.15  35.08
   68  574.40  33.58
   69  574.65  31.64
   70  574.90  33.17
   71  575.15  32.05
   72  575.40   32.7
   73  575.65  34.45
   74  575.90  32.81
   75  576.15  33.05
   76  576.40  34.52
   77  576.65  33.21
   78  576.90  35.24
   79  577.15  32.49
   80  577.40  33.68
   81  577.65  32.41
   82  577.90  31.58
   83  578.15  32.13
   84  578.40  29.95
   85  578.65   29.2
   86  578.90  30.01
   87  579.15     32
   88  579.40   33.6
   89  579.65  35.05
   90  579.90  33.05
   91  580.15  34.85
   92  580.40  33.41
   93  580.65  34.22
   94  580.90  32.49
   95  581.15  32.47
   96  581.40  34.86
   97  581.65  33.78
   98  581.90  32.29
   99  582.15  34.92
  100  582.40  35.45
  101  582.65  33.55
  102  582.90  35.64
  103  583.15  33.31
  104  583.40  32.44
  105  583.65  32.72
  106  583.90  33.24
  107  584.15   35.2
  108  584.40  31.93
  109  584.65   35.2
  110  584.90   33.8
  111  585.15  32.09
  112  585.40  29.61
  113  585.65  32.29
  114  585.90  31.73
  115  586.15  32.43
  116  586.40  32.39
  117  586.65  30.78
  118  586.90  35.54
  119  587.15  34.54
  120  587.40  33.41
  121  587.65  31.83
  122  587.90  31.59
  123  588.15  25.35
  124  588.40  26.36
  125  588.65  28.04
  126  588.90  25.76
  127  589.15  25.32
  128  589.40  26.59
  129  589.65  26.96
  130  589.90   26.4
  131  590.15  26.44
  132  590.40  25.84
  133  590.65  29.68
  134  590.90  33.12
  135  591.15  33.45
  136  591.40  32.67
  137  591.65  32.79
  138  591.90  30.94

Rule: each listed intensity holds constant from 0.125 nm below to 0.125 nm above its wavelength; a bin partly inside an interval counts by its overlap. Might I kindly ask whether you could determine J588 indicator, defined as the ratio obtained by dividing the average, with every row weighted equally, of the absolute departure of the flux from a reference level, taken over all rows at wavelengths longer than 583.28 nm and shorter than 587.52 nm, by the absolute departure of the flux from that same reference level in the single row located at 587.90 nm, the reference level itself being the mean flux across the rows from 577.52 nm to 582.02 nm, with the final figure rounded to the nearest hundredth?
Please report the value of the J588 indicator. 1.16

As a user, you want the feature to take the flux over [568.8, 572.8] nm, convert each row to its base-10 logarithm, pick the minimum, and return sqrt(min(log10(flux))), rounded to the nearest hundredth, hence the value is 1.21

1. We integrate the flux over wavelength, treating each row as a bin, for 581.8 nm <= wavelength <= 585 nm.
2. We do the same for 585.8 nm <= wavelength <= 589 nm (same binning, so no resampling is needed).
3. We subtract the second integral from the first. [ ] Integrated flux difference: 10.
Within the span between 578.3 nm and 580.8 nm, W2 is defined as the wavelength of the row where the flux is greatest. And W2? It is 579.65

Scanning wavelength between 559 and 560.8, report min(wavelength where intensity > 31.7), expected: 559.90 nm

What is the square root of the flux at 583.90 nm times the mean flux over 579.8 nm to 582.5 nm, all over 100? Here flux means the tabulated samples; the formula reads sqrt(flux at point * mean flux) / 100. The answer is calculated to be 0.335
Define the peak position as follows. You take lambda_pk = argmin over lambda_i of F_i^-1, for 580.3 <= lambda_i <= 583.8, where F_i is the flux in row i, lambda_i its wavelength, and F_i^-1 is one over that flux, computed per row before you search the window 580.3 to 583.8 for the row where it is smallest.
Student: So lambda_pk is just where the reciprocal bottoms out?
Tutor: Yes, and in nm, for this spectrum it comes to 582.90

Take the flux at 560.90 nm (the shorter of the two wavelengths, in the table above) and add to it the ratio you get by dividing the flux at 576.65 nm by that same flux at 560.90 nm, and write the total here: 34.4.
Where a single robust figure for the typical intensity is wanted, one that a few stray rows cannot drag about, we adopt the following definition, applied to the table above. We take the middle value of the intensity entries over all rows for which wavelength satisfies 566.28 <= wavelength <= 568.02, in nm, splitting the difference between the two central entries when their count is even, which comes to 31.6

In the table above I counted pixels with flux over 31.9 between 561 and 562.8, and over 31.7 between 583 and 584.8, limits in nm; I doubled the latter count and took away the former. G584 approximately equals 11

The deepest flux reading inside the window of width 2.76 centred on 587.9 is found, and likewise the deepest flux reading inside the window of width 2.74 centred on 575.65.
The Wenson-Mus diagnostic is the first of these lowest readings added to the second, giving 57.0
